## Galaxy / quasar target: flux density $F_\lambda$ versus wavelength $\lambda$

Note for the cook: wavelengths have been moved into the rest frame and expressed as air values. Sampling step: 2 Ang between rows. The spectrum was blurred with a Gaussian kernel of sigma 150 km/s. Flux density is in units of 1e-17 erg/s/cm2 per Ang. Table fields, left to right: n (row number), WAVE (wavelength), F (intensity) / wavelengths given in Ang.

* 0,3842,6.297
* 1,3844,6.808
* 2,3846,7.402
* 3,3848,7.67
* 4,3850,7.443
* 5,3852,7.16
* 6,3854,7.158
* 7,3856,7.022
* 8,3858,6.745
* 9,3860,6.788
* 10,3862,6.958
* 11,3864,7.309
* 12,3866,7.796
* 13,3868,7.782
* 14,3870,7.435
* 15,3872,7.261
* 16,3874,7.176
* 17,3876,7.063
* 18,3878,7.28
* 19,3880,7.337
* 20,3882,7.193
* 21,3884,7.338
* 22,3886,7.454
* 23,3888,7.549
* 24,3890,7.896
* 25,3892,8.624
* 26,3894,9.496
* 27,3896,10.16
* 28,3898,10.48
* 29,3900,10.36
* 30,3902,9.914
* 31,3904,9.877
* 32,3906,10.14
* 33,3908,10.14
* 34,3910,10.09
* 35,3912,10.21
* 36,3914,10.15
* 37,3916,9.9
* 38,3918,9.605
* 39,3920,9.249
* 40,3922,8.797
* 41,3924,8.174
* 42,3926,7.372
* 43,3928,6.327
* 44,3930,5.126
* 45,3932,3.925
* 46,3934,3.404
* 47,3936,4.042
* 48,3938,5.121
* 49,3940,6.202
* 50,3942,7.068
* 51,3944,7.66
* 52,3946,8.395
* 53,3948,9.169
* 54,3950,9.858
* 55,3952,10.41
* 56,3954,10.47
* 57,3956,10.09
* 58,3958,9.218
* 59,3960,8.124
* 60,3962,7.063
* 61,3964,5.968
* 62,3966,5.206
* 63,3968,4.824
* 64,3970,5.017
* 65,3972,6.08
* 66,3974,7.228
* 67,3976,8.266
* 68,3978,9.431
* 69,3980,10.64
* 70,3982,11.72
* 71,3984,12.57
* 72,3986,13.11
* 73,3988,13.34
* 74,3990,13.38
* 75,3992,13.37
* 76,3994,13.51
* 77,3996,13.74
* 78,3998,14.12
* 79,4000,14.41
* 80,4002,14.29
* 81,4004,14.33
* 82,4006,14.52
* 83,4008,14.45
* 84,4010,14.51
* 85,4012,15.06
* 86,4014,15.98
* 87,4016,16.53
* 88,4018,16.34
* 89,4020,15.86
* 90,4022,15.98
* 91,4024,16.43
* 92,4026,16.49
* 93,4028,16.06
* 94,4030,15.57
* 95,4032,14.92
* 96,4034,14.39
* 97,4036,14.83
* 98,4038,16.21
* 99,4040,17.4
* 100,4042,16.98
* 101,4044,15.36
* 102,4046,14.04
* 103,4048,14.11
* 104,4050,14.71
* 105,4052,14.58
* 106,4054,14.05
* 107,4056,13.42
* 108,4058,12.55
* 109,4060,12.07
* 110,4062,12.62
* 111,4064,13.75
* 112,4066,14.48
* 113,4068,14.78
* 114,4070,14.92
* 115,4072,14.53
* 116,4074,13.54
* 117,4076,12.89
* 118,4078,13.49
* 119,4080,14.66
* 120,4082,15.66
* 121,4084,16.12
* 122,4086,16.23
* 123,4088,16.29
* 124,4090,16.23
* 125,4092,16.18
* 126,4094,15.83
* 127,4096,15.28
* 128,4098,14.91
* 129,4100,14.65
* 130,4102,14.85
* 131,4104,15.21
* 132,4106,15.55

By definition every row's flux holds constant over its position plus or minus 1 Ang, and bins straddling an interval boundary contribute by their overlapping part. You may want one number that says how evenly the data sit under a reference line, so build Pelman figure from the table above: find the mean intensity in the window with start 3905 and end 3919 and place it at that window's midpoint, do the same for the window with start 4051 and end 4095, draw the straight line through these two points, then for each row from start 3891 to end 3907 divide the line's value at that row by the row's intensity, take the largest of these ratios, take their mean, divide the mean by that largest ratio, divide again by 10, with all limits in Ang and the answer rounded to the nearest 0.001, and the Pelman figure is 0.089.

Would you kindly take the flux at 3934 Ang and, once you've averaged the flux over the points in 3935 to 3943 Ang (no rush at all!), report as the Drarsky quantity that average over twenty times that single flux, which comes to 0.082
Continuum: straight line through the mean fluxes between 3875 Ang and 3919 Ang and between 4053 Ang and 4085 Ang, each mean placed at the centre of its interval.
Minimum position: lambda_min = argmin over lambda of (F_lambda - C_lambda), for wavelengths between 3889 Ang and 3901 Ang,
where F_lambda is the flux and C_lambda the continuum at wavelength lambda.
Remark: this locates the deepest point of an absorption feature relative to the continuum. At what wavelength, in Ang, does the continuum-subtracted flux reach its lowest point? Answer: 3890 Ang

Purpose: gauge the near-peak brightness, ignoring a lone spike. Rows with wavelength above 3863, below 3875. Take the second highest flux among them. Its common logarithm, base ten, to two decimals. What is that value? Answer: 0.89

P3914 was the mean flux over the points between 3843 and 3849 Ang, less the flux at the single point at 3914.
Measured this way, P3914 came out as -3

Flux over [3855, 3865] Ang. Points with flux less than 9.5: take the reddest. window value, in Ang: 3864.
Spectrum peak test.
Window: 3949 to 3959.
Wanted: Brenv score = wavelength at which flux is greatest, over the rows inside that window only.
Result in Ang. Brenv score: 3954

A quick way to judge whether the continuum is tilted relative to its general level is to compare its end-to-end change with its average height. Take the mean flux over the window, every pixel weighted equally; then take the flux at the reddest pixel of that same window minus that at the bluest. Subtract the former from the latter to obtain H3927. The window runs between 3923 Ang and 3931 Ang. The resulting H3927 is -9.8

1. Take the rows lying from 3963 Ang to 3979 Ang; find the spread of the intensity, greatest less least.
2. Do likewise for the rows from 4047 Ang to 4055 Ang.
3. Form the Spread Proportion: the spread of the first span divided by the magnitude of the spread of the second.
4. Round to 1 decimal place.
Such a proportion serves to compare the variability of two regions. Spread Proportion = 7.0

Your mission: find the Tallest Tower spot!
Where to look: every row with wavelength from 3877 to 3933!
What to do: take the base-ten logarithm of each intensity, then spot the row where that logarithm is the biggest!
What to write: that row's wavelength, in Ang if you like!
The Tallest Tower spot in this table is 3898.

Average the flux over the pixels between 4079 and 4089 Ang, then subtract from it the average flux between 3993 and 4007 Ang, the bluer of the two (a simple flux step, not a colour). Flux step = 2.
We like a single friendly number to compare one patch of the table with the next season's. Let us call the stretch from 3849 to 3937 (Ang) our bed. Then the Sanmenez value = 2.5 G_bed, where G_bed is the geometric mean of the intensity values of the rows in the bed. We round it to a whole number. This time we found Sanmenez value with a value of 19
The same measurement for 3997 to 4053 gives 38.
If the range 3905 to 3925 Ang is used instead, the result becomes 24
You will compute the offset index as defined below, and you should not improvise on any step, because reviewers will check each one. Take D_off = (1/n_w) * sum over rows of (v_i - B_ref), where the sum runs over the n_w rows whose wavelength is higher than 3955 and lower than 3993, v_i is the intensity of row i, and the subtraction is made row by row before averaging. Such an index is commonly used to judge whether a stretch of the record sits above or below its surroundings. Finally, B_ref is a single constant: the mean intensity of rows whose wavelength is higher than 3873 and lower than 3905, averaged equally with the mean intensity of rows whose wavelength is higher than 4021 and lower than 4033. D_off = -3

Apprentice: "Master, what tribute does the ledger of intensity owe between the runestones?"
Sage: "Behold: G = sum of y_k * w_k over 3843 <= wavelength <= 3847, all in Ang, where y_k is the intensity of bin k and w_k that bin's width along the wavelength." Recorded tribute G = 28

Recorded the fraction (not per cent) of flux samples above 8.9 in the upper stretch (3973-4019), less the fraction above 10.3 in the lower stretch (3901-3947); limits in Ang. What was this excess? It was 0.91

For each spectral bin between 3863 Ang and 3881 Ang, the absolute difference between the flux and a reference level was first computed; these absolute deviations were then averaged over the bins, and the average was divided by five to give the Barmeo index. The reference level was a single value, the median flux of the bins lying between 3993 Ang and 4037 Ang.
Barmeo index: 1.50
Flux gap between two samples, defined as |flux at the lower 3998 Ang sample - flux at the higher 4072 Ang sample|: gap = 0.4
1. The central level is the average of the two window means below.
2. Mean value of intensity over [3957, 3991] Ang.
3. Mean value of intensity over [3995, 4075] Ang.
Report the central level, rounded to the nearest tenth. 11.9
